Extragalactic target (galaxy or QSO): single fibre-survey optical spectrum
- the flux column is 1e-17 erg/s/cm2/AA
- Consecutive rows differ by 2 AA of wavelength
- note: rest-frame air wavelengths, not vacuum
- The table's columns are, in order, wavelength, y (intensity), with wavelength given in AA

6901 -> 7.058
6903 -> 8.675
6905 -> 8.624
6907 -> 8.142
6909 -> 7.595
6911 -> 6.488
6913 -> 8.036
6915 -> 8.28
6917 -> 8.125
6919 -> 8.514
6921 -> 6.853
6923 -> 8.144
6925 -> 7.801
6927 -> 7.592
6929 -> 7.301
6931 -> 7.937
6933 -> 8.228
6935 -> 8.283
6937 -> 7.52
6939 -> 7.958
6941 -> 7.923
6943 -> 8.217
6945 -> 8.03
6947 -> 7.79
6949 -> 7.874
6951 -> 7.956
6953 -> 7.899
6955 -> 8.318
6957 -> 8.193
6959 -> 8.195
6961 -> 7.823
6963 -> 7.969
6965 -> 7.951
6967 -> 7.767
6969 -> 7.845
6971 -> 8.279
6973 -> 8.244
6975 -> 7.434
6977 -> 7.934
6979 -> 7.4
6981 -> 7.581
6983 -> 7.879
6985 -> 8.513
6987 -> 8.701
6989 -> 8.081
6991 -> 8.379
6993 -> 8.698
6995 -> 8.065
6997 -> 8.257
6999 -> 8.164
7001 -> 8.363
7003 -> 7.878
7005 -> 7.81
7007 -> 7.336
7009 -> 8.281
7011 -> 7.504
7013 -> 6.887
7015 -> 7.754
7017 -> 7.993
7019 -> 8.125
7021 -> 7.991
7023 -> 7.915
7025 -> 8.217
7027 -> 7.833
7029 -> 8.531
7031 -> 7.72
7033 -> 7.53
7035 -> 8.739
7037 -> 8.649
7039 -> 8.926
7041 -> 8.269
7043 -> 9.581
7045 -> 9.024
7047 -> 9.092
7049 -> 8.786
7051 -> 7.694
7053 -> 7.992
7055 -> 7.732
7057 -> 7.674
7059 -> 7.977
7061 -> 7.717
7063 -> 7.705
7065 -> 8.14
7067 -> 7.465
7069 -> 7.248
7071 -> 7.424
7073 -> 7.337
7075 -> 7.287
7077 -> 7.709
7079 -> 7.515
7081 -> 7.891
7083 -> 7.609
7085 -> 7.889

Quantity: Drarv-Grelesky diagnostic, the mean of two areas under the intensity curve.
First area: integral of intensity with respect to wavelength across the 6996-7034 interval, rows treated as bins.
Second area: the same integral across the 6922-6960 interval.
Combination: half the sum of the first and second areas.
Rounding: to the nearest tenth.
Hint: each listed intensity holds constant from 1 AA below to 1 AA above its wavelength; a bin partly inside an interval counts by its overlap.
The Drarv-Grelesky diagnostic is 301.2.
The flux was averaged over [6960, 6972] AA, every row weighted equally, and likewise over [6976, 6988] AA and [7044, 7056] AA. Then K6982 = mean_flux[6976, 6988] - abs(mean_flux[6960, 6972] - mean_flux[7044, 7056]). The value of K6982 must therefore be 7.6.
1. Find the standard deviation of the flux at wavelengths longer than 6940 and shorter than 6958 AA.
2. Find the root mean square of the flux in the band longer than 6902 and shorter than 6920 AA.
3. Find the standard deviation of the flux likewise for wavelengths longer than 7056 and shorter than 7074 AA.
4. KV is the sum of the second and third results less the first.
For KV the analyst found 8.19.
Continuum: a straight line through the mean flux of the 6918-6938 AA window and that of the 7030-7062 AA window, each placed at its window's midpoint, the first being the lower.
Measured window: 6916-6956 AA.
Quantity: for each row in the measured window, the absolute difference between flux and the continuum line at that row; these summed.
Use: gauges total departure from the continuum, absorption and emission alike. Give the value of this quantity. 5.6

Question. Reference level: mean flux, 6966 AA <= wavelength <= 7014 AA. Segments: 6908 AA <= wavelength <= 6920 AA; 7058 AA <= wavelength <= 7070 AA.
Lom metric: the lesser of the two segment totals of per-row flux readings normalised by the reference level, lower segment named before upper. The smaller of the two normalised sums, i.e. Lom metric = 5.8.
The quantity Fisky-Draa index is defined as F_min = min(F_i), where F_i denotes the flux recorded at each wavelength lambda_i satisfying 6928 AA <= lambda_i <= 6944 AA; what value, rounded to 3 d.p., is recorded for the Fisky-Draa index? 7.301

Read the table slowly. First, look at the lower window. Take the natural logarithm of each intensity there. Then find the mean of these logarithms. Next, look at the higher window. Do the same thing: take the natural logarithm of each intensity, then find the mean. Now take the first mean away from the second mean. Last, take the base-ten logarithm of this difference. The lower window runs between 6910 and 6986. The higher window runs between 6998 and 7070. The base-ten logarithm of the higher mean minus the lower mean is -1.7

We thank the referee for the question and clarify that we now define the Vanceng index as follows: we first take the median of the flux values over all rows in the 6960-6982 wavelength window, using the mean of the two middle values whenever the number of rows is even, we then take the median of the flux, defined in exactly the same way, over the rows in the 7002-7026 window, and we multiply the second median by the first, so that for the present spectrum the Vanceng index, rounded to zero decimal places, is 62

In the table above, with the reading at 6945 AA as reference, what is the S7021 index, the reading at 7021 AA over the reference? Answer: 1.00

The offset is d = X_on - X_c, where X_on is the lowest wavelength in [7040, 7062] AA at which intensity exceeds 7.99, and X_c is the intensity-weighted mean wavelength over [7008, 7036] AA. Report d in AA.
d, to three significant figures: 18.8 AA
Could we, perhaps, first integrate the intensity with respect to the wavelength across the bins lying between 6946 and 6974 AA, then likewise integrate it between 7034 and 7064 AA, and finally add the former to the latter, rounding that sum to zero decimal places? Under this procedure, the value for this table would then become 475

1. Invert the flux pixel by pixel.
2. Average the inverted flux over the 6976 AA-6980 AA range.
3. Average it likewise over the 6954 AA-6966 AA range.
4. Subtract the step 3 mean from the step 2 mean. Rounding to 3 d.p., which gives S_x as 0.007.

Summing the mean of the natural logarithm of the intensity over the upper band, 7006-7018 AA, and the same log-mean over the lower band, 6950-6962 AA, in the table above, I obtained 4.12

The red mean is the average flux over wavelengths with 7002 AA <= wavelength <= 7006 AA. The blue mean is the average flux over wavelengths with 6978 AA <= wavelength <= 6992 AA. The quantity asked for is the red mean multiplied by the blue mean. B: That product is 63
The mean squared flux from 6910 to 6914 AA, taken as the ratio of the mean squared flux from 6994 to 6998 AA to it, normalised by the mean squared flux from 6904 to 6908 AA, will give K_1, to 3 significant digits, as 0.0178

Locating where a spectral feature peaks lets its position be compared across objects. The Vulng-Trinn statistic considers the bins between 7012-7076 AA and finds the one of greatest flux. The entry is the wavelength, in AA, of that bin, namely 7043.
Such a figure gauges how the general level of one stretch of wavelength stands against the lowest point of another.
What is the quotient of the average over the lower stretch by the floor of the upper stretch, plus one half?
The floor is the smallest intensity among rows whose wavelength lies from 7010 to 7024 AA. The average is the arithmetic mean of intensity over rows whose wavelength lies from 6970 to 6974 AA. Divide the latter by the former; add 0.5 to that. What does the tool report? 1.70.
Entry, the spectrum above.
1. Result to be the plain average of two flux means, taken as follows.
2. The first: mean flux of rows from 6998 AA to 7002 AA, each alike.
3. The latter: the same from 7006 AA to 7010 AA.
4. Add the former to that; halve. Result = 8.04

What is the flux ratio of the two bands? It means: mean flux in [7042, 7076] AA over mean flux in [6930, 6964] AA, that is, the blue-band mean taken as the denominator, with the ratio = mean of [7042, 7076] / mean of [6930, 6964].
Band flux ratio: 0.998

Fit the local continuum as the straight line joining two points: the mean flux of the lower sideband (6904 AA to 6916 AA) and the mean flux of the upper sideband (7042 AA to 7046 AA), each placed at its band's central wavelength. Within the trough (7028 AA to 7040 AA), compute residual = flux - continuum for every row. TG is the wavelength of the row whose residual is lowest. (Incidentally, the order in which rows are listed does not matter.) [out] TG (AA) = 7033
